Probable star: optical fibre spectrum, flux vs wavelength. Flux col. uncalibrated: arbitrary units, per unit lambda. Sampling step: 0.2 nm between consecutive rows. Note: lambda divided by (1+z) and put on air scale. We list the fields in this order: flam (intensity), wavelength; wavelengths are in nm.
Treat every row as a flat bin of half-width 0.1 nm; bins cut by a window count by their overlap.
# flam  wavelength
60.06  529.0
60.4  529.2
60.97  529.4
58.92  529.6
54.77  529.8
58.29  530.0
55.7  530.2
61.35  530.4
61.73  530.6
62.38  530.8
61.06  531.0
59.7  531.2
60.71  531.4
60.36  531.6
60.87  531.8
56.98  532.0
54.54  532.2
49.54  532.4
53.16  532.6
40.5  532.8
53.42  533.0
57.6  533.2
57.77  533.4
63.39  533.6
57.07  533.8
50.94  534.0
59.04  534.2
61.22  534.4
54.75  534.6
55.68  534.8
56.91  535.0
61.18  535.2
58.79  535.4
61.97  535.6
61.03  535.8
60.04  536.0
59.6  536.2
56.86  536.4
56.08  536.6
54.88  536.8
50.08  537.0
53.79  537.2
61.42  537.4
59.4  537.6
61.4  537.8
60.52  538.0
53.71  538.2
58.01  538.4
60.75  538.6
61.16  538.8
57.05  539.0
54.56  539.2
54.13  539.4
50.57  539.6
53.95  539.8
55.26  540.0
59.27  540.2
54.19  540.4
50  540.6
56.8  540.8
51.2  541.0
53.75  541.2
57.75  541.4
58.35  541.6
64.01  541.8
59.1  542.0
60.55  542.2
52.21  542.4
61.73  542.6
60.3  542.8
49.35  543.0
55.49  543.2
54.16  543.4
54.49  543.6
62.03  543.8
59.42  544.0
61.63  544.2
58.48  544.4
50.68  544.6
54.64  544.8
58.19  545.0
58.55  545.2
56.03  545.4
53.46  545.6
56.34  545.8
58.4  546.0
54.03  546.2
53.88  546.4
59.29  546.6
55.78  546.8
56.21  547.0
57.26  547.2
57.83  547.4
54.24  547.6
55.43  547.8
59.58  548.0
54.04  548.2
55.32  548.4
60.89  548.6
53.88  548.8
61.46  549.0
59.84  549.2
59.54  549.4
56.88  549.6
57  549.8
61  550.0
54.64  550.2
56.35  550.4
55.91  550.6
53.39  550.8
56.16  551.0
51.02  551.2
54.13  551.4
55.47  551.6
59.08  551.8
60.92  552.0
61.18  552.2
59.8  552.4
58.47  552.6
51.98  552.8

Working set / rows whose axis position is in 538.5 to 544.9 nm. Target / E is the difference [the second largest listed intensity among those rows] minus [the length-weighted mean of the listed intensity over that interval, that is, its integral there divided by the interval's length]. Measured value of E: 5.6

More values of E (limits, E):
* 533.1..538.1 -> 3.9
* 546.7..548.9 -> 3.2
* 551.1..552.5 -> 3.5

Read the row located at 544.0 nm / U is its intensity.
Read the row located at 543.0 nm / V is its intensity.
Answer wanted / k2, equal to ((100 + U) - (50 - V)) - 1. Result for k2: 158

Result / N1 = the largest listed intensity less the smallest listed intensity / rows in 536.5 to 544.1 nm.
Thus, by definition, 15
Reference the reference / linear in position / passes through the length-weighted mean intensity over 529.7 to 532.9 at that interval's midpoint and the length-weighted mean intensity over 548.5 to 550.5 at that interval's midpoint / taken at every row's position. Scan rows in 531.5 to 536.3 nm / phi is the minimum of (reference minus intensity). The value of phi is -6.3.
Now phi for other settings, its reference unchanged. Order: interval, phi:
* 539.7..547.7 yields -6.4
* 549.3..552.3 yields -2.9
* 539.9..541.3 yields -1.7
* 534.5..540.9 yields -4.7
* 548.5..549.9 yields -3.3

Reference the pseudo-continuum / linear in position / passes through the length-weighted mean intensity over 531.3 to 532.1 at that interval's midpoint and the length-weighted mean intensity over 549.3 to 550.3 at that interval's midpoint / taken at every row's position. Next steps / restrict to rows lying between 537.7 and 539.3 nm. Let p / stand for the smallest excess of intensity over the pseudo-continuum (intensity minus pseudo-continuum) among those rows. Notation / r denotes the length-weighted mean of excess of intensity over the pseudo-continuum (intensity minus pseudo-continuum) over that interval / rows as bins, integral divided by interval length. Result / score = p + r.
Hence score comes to -6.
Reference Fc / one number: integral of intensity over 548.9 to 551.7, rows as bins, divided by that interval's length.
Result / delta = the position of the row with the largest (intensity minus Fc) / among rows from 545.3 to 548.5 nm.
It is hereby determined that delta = 548.0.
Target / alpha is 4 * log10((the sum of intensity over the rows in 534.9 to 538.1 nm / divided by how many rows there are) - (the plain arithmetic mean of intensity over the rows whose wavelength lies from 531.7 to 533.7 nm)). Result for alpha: 2.2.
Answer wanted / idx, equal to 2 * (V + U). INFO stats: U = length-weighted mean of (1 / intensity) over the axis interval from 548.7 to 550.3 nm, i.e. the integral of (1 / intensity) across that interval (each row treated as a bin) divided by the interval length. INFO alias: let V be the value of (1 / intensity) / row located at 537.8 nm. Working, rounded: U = 0.0173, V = 0.0163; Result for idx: 0.0671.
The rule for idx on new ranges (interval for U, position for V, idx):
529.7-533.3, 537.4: 0.0681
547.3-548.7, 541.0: 0.0744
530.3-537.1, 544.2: 0.0676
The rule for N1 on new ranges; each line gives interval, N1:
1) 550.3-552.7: 10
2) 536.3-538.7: 11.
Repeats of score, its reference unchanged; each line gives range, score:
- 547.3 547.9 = -6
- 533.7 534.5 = -11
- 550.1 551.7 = -10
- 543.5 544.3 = -3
